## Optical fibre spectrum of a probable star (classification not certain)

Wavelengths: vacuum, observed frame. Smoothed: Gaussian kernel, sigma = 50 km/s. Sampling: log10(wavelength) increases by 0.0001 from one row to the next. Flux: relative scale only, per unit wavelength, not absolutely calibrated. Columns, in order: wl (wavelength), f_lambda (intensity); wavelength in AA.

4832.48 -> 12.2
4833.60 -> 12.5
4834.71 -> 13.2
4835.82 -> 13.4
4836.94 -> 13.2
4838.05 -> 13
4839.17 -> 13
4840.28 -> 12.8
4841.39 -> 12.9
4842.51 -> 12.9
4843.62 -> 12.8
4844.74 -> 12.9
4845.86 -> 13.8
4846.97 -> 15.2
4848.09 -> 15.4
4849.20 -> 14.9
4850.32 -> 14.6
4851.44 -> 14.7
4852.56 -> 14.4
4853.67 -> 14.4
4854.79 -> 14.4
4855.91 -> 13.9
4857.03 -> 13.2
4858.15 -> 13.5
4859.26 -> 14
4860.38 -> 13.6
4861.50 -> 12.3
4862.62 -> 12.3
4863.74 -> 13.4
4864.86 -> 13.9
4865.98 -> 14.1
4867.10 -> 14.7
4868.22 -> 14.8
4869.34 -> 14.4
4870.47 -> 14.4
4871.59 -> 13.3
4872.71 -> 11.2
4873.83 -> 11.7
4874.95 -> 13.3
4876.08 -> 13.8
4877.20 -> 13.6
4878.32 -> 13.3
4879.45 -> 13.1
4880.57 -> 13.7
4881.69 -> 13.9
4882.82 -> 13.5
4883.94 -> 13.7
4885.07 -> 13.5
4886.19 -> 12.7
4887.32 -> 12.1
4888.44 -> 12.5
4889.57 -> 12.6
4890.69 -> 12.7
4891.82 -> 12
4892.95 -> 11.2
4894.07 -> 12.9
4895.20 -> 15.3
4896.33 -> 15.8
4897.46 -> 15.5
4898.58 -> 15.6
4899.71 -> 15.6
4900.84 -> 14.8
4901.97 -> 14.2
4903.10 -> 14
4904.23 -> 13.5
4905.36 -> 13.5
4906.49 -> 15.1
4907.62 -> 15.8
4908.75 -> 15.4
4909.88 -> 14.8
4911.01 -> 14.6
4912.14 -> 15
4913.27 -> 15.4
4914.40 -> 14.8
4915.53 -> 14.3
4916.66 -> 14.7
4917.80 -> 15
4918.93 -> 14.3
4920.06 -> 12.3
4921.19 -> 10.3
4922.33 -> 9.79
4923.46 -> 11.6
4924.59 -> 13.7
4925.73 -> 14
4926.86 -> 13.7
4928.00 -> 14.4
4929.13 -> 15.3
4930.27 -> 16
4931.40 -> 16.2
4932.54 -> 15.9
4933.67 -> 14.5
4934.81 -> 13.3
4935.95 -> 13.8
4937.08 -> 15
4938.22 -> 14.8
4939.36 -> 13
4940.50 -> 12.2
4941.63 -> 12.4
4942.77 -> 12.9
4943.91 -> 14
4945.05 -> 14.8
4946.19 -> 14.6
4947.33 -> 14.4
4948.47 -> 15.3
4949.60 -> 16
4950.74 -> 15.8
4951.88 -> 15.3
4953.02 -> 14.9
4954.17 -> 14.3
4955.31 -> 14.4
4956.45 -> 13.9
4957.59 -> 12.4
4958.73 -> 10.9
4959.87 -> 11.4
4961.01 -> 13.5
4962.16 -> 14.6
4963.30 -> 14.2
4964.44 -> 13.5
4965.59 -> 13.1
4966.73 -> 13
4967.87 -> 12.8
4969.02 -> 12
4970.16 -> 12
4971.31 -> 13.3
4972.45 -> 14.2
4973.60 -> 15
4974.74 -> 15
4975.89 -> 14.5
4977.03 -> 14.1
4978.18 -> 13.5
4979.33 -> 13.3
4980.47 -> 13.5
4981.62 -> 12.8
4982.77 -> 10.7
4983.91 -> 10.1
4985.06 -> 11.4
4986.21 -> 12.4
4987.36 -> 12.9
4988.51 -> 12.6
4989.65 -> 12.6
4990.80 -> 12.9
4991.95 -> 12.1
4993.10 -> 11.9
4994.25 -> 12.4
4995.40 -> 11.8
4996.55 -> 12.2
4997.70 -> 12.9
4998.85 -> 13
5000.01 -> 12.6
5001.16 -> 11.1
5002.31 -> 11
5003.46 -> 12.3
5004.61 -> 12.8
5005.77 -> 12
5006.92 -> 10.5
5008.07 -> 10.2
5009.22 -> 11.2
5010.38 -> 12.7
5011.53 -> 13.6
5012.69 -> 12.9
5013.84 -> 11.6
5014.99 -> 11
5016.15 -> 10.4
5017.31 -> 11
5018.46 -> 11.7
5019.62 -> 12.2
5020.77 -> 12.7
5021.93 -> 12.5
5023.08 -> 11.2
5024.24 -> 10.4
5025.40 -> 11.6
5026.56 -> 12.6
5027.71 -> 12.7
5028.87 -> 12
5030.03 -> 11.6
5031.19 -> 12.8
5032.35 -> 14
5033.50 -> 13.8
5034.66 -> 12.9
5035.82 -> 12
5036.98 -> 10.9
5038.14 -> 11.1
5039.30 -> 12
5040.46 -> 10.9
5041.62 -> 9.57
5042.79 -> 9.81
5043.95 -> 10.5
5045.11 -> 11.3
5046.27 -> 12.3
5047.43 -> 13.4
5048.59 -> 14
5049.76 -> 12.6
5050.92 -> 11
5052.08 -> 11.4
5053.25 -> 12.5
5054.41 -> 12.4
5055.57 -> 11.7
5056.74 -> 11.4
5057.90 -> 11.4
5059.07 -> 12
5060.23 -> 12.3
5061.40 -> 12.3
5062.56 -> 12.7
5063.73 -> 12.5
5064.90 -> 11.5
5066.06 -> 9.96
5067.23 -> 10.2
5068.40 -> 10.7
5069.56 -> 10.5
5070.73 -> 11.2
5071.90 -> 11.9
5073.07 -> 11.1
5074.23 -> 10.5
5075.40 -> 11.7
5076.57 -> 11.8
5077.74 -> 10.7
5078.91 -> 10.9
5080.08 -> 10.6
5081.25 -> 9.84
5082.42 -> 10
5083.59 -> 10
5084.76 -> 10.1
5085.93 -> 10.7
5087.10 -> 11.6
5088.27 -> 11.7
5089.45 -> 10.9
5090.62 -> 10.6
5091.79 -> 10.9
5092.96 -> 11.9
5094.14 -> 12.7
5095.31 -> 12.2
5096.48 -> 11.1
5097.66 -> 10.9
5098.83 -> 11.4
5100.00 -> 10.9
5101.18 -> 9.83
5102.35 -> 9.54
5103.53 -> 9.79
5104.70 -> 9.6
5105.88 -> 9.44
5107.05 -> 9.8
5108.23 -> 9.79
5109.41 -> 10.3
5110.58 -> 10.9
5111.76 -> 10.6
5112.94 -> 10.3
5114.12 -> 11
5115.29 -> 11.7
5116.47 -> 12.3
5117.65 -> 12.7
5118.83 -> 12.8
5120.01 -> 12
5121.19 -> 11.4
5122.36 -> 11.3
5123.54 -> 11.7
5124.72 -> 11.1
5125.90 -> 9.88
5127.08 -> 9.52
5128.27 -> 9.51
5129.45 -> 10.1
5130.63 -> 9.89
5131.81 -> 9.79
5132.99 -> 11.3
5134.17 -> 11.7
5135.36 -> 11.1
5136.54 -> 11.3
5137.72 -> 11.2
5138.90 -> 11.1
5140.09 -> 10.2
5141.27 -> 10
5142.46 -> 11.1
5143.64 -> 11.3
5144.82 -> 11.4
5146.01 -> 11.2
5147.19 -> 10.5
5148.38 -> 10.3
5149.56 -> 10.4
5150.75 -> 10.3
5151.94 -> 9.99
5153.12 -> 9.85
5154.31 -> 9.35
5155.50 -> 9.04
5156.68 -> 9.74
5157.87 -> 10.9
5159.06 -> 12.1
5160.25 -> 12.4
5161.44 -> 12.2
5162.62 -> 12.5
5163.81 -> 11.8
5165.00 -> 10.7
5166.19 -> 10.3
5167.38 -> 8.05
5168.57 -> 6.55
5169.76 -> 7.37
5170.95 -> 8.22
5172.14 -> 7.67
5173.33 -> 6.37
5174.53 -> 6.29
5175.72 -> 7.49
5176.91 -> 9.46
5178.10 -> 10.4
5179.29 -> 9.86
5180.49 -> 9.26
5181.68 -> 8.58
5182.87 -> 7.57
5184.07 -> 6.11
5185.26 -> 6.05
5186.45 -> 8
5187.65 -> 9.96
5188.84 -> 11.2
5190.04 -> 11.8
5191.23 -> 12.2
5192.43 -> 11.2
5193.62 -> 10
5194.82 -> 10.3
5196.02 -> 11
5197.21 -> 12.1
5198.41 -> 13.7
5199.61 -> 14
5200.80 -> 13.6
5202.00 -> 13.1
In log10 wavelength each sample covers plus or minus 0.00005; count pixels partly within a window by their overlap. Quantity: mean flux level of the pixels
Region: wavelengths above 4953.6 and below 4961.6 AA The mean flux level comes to 13.0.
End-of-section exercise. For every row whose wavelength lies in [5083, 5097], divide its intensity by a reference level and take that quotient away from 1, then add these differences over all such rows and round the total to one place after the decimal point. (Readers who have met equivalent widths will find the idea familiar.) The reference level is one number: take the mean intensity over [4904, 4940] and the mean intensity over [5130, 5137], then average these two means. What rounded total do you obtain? 1.3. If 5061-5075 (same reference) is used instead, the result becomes 1.2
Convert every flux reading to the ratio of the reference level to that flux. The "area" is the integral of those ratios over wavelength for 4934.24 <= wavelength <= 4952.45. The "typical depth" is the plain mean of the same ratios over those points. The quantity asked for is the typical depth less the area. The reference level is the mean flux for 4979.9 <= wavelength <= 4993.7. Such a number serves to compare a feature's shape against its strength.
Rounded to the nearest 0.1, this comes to -14.8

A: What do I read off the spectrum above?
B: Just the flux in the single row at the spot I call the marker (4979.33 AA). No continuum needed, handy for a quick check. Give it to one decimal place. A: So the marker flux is 13.3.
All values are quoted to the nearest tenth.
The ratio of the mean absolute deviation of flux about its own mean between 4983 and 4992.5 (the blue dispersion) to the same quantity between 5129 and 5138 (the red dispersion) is 1.1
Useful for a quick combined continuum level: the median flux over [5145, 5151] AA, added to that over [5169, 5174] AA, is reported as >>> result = 17.9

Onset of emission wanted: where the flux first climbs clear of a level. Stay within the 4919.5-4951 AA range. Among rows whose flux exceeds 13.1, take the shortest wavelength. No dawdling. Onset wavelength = 4924.59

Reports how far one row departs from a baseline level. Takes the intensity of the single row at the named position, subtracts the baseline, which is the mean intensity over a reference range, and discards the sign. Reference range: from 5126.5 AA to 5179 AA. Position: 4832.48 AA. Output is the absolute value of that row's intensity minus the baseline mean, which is 2.2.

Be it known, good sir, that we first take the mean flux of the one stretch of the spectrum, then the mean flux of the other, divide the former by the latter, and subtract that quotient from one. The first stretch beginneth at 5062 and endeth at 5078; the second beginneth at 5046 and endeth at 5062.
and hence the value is 0.080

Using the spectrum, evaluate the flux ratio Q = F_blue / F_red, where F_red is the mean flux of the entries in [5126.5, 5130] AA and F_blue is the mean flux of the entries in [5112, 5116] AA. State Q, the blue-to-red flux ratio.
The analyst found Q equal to 1.1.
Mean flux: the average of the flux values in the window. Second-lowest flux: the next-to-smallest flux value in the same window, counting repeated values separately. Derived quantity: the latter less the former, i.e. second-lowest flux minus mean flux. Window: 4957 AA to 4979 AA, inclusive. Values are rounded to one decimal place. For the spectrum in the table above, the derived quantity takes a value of -1.9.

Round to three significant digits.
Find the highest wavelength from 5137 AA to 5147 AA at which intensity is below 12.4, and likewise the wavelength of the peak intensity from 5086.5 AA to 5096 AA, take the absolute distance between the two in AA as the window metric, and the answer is 51.9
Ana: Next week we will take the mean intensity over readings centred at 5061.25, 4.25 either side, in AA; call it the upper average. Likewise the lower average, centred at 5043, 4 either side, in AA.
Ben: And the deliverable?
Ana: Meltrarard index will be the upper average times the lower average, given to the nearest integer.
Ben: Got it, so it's 132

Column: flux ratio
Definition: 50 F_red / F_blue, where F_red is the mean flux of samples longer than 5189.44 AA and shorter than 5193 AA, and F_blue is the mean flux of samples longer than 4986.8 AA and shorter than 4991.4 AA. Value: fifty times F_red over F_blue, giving 46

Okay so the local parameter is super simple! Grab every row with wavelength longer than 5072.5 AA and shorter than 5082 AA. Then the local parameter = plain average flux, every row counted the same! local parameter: 10.9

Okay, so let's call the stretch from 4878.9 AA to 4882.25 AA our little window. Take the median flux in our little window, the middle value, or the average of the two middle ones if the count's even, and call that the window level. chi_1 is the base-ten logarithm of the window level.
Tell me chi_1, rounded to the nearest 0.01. 1.14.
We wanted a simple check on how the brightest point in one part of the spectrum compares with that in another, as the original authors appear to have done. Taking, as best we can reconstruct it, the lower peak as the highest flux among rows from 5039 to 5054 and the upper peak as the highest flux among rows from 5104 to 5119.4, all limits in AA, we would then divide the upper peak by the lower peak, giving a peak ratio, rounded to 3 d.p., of 0.914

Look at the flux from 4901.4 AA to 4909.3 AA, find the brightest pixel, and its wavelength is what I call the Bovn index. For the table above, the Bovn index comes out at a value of 4907.62 AA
